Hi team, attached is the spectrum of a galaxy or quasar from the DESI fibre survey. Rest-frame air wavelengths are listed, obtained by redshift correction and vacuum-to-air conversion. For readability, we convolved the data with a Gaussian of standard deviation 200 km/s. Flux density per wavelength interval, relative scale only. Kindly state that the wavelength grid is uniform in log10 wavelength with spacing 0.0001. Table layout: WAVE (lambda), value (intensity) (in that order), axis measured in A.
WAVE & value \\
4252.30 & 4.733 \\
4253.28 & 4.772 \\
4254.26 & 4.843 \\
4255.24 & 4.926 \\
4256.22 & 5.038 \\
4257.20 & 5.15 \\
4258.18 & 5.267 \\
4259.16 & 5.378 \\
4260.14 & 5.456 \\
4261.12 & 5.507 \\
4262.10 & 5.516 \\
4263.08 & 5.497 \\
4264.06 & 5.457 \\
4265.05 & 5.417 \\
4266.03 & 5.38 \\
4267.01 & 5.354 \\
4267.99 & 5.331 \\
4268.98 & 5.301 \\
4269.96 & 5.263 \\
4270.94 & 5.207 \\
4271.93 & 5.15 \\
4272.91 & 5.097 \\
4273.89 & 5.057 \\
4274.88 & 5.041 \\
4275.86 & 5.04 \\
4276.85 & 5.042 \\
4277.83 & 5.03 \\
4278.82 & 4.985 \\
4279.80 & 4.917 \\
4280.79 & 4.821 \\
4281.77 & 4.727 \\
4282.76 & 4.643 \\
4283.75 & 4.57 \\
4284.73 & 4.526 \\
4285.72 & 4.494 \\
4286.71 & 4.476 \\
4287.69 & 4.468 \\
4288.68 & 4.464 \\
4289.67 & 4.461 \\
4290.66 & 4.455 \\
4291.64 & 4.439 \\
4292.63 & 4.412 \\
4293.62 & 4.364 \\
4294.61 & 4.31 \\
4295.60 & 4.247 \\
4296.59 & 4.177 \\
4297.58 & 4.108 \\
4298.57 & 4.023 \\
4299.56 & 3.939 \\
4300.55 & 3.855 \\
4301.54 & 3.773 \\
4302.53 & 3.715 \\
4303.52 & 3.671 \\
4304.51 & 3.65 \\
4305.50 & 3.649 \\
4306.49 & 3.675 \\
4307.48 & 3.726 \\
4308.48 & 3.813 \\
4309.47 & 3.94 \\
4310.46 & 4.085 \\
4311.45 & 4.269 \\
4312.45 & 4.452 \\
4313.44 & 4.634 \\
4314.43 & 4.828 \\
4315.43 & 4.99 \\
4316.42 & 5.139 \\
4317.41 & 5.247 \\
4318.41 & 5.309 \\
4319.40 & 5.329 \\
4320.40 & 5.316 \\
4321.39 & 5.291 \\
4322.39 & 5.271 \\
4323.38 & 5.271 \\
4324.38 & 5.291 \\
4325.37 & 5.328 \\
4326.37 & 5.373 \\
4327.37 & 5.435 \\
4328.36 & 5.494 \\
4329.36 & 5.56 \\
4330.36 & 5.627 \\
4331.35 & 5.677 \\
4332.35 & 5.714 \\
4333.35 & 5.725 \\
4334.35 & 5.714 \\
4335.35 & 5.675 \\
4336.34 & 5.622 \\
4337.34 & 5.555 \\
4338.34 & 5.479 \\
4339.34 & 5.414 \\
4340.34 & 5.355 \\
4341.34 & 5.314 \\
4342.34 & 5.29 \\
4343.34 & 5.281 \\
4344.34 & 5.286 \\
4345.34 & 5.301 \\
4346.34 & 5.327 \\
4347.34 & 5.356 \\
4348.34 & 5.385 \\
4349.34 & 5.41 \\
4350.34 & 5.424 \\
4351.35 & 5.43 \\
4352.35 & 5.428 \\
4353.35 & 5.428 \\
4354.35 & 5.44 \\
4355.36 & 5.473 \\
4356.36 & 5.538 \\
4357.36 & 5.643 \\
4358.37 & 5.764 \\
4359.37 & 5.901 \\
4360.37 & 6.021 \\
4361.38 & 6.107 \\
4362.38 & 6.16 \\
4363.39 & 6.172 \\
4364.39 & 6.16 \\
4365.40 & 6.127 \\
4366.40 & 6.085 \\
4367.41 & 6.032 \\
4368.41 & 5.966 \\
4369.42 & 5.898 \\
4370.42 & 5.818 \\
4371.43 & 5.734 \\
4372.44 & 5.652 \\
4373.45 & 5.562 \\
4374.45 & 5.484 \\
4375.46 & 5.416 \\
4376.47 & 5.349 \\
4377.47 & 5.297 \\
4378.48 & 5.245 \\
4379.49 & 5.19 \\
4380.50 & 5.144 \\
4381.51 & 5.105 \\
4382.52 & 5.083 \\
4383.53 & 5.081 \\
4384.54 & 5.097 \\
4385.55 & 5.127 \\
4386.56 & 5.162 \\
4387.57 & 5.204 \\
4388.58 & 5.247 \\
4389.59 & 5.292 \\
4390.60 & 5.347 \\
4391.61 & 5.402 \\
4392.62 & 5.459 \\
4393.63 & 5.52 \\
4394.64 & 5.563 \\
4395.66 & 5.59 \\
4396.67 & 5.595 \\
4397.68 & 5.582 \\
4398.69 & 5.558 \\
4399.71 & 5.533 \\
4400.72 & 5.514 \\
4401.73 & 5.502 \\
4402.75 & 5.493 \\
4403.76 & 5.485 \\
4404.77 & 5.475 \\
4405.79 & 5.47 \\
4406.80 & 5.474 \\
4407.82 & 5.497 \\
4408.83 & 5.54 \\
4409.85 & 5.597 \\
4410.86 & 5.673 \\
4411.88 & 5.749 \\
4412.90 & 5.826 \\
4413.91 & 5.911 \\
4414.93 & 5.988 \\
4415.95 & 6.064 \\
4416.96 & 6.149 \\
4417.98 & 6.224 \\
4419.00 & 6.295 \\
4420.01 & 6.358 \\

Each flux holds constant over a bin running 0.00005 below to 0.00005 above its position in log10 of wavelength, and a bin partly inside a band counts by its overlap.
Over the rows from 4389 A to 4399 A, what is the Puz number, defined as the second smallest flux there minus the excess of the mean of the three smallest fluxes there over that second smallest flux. 5.35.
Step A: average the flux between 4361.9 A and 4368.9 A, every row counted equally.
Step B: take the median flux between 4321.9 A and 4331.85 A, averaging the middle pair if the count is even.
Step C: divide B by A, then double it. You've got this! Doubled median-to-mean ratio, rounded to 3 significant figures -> 1.77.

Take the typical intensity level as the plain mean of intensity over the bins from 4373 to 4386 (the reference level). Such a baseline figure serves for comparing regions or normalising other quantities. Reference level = 5.24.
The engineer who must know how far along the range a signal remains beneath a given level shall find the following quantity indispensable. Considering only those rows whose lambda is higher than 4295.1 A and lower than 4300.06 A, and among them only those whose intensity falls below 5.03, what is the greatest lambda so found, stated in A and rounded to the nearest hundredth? 4299.56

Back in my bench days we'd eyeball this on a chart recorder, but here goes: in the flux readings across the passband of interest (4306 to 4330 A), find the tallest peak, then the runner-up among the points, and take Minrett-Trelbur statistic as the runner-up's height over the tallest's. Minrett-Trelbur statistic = 0.988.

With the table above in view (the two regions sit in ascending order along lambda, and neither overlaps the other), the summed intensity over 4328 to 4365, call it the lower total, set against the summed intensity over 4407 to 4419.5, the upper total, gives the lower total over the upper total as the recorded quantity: 2.93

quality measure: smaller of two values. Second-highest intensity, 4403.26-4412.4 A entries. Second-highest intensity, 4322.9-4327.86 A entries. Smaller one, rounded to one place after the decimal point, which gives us 5.4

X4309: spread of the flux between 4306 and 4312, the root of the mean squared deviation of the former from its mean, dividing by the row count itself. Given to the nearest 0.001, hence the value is 0.208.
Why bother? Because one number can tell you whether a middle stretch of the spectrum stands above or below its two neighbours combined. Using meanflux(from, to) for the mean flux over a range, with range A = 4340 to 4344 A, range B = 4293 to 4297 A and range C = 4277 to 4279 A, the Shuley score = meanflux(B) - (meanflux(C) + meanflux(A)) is -6.0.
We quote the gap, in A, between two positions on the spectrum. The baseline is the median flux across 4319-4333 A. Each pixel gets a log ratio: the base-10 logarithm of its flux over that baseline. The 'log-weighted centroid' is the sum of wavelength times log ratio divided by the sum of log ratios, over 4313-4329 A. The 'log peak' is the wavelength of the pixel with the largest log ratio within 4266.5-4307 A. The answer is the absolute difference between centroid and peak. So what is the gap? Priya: 47.5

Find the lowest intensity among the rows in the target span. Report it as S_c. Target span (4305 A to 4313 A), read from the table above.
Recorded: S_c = 3.649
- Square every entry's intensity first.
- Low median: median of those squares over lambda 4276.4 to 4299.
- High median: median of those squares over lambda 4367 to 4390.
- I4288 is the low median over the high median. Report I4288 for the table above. 0.71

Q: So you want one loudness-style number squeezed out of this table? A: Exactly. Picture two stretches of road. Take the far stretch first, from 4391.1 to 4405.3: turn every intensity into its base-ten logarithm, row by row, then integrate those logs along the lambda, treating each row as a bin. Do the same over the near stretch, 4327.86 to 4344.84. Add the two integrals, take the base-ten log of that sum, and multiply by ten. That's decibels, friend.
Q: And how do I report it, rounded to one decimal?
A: 13.6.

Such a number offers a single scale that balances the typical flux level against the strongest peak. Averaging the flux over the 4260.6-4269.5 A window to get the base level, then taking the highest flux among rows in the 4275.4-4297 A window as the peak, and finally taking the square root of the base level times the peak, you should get 5.2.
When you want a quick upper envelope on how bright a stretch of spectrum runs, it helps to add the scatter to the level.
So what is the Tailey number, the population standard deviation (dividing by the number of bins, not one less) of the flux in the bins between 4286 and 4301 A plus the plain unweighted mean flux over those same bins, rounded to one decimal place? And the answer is 4.5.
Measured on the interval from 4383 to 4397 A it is 5.5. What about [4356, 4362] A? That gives 6.0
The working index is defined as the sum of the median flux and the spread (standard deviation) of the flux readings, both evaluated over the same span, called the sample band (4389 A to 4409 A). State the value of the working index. 5.58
